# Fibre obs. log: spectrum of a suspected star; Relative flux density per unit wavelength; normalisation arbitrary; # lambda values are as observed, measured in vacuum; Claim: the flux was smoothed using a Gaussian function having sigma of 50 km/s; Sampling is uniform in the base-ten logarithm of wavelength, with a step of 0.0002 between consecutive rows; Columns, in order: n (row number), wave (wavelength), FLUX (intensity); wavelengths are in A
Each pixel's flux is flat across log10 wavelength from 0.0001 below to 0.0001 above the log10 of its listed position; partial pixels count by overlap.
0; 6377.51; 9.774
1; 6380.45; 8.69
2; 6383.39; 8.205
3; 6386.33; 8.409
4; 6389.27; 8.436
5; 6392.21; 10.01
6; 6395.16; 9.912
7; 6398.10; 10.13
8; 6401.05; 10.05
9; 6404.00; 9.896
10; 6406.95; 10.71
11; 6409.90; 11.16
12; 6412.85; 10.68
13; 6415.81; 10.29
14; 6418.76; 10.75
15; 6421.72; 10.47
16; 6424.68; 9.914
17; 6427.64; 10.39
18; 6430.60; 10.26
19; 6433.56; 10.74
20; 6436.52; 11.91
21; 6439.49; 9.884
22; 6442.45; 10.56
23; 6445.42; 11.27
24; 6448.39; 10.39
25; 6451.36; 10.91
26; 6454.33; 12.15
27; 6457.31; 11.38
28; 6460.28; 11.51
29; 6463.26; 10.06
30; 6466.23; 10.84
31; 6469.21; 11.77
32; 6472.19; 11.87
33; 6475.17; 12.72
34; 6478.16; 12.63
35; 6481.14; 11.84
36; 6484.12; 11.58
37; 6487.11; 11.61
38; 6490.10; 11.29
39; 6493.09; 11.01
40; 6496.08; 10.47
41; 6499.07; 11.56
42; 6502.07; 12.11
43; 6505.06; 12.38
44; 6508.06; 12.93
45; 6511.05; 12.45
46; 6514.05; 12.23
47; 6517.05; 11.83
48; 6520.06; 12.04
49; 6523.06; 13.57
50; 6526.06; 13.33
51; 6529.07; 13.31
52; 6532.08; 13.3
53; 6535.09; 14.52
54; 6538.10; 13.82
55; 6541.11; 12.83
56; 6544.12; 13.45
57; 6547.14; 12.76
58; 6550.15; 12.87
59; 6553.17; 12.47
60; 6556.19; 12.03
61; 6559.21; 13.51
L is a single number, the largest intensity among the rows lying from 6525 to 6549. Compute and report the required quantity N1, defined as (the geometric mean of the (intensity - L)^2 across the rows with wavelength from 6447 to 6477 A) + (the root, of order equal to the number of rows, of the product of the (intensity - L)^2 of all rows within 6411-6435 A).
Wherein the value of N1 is 26.0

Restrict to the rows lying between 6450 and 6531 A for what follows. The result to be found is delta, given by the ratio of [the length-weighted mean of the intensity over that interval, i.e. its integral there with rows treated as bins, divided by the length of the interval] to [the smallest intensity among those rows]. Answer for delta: 1.18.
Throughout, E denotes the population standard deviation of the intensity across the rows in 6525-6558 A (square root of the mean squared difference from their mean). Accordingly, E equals 0.643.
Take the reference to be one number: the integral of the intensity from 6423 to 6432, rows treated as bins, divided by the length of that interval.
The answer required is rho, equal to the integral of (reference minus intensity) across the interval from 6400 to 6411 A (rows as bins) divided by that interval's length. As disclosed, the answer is -0.3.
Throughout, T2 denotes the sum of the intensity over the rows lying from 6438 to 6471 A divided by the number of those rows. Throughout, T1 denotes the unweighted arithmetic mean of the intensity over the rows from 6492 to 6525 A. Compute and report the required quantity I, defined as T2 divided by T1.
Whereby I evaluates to 0.91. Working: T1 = 12.1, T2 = 11.0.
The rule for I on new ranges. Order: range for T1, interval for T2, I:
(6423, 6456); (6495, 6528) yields 1.14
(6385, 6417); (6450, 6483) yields 1.16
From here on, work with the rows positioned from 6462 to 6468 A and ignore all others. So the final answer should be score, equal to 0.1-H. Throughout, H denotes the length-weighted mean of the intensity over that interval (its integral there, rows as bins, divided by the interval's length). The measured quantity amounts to -10.4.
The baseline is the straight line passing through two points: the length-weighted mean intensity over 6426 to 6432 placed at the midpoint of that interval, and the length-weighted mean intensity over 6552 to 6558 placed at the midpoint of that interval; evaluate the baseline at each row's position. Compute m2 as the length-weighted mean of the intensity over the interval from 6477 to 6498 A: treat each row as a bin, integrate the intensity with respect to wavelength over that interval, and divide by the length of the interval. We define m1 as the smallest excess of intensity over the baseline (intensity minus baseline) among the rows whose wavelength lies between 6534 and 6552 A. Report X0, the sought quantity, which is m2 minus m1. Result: 10.9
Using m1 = 0.6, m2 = 11.5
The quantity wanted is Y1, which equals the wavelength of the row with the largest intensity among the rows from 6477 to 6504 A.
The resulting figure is 6478.16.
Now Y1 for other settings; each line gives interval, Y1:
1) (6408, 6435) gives 6409.90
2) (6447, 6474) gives 6454.33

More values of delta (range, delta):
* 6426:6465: 1.10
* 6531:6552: 1.05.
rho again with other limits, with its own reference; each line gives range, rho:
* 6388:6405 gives 0.4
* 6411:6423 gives -0.4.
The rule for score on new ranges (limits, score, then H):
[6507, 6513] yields -12.6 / 12.7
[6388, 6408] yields -9.8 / 9.9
